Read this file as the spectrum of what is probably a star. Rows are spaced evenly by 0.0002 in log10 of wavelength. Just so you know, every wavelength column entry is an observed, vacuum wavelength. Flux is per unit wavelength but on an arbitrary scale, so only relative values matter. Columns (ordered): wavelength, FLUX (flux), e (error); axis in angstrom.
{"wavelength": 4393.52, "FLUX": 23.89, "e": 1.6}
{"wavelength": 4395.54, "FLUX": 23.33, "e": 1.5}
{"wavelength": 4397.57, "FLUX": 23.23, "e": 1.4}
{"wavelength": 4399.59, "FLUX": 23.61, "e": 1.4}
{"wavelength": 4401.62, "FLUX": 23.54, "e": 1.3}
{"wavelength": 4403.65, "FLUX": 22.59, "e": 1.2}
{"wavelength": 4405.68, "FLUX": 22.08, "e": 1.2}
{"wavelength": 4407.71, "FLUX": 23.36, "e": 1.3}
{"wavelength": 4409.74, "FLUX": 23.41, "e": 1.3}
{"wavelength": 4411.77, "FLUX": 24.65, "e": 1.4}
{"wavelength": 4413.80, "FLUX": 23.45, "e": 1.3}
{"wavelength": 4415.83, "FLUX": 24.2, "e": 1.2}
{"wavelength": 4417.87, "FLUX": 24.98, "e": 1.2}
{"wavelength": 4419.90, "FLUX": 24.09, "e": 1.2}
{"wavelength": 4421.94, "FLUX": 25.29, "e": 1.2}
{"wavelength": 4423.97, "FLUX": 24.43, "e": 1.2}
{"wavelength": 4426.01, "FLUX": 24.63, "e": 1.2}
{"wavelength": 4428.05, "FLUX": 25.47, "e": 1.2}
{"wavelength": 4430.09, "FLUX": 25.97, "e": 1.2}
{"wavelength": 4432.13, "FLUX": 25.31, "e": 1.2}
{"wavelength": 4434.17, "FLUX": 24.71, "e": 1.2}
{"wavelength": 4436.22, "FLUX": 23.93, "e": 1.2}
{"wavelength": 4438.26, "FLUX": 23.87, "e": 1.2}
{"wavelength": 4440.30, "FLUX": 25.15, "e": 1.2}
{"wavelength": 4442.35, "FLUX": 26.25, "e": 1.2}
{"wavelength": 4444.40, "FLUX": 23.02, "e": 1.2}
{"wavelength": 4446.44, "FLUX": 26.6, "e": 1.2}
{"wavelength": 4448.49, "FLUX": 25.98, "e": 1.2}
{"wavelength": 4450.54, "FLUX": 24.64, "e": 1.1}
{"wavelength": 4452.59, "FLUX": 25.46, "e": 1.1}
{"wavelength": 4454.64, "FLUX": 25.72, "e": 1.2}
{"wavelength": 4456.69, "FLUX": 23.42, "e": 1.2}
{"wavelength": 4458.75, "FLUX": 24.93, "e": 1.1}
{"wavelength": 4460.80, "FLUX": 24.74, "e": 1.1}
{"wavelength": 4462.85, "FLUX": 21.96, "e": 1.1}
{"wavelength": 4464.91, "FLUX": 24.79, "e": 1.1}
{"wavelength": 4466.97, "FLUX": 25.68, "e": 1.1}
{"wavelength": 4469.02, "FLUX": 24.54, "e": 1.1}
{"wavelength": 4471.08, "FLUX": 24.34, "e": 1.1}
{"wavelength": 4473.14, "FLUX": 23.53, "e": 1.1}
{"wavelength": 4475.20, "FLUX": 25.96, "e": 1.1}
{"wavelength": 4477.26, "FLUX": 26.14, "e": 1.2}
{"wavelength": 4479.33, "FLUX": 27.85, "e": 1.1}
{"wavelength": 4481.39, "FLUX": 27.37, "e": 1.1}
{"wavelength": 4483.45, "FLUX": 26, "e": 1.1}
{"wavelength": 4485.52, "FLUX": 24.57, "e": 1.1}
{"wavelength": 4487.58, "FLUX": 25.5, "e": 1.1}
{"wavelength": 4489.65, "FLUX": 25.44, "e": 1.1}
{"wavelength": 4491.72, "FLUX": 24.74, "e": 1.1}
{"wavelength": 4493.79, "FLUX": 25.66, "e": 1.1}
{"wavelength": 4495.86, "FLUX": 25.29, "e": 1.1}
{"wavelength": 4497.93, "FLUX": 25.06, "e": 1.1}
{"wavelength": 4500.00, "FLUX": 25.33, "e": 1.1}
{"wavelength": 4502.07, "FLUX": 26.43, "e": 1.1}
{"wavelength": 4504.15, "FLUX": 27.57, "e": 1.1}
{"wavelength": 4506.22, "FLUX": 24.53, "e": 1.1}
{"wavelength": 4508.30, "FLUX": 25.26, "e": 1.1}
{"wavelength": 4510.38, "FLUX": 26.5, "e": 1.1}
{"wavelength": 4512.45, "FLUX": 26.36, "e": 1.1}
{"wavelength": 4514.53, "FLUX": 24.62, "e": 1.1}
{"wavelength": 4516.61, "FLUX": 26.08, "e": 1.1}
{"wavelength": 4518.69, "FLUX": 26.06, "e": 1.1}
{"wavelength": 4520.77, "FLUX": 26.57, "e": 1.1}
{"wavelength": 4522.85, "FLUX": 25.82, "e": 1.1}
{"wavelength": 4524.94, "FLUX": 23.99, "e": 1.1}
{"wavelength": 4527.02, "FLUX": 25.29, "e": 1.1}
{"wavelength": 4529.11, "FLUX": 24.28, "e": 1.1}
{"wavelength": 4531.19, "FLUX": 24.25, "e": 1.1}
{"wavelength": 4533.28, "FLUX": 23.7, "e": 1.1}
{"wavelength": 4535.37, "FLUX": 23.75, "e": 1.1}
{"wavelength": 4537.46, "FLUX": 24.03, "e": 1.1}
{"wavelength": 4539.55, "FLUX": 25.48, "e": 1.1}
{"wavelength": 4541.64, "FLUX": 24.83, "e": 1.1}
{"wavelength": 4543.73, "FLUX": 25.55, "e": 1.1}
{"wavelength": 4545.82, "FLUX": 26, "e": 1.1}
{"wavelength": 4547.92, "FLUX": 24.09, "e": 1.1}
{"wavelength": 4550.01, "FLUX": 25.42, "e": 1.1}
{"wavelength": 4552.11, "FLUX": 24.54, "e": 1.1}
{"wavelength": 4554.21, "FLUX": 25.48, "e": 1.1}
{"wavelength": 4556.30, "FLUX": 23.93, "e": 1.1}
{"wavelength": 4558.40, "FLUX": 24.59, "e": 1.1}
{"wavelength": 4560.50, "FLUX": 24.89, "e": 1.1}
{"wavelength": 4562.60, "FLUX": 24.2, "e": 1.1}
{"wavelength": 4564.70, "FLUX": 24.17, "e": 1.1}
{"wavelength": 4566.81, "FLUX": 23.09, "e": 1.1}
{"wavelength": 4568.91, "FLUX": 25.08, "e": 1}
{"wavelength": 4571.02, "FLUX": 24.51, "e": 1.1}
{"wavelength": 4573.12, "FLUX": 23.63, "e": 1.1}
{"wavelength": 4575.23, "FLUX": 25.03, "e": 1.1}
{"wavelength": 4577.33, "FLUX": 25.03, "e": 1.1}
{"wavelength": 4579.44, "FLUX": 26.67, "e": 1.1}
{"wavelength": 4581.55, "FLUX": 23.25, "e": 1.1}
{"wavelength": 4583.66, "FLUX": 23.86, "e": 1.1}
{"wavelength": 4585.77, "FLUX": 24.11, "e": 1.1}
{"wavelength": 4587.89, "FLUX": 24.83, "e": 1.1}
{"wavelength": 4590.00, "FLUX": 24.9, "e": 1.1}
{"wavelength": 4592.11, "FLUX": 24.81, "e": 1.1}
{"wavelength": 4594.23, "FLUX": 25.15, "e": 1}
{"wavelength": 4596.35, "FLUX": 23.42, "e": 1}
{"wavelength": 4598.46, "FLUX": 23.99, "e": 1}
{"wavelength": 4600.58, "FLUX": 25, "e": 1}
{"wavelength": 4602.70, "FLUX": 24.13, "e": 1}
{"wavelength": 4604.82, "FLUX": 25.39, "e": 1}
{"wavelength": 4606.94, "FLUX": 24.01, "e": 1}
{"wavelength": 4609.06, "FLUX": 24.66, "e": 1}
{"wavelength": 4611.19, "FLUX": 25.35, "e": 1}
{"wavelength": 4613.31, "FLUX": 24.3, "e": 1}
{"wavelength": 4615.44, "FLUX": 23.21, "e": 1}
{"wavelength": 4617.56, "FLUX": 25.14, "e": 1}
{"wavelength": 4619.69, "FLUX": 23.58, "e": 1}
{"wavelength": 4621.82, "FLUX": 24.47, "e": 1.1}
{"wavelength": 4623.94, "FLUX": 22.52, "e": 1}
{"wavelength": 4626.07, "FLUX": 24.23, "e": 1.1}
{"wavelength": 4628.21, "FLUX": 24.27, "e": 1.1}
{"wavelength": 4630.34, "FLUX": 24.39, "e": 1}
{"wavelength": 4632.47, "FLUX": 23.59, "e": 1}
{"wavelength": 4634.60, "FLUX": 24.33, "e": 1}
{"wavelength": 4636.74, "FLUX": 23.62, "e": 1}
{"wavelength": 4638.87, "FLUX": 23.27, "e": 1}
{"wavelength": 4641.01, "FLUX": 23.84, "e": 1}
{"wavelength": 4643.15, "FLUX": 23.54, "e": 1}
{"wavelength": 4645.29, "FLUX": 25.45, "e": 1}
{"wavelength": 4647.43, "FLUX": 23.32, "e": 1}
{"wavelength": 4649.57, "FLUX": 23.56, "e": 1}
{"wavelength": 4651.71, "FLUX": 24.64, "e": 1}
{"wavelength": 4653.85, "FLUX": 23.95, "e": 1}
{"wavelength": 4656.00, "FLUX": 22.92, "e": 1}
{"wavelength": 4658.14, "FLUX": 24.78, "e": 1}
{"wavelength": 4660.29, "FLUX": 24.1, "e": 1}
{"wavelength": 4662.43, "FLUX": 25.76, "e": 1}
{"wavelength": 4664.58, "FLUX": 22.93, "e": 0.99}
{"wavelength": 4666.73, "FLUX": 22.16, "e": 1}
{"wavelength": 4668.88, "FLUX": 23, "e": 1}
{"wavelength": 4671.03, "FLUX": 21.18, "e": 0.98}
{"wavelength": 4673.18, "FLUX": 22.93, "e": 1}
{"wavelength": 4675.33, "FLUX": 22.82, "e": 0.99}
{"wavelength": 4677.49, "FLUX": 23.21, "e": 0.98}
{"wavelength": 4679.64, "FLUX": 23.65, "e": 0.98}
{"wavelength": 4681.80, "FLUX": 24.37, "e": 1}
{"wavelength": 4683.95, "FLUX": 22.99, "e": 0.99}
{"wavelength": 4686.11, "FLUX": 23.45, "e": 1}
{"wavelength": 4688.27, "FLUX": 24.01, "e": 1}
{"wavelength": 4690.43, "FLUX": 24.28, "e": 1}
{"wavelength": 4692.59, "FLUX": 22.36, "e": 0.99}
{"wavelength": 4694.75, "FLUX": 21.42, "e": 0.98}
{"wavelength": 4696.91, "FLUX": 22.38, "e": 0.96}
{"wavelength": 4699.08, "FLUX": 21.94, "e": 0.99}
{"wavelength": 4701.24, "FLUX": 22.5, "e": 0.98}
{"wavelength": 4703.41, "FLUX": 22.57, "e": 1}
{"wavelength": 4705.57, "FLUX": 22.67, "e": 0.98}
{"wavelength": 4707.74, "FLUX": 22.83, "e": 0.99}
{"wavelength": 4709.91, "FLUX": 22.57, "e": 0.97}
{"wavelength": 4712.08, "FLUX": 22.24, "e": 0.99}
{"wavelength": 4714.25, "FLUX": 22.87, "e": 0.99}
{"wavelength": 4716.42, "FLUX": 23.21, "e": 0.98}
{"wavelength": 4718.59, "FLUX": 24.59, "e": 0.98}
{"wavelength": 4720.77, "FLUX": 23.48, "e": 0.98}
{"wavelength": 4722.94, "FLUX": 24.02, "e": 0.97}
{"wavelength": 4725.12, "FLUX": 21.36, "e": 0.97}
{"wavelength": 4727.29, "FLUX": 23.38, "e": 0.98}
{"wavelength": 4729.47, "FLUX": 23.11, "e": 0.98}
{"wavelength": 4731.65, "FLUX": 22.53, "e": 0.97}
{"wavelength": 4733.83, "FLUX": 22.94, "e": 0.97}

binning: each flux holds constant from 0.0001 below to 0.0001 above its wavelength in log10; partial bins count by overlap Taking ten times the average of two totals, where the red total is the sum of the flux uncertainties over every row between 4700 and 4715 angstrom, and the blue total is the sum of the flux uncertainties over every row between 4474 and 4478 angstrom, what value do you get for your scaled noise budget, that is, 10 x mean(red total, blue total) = 46.0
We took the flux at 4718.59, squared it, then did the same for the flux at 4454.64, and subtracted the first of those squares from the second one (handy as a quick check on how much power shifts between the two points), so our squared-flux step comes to 57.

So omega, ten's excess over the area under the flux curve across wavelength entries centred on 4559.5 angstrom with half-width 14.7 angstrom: -711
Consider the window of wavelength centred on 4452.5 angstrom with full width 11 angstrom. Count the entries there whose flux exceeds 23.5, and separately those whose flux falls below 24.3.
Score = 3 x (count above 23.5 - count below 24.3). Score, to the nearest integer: 9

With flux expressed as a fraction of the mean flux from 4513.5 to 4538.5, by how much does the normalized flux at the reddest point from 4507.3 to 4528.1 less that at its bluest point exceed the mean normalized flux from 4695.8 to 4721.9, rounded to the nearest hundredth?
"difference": -0.92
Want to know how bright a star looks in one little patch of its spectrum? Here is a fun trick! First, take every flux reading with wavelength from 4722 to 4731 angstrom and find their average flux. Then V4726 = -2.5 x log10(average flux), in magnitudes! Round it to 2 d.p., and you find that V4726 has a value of -3.40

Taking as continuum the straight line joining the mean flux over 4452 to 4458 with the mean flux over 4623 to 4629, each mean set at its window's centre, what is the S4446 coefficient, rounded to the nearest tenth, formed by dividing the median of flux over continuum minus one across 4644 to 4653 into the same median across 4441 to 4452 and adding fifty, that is 51.7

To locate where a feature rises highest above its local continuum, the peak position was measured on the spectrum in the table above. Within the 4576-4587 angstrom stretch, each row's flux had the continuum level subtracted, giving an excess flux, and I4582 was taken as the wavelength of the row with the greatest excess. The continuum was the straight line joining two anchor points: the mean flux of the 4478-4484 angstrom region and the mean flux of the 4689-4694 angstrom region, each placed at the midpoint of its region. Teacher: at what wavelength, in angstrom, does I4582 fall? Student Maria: 4579.44 angstrom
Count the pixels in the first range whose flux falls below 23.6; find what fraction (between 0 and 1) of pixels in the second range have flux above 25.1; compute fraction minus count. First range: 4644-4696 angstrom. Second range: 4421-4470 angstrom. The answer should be -14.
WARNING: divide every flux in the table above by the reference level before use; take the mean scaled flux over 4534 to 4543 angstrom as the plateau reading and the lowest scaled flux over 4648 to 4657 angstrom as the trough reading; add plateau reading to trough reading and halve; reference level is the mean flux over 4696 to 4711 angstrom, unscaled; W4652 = 1.055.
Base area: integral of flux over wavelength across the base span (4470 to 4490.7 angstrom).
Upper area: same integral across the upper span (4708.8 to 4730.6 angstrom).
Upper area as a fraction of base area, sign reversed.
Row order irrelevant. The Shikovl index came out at -0.95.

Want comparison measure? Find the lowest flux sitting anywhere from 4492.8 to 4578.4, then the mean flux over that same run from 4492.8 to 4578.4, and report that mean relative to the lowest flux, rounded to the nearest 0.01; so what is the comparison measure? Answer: 1.08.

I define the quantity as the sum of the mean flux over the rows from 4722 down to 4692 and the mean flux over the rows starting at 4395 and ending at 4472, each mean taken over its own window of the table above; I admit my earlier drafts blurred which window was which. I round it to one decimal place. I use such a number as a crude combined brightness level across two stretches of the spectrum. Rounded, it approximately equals 47.1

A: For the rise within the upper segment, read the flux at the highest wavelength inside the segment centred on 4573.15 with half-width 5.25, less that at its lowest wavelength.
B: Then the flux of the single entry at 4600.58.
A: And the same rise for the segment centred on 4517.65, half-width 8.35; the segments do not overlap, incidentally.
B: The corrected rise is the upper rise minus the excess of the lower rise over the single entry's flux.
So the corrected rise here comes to 27.5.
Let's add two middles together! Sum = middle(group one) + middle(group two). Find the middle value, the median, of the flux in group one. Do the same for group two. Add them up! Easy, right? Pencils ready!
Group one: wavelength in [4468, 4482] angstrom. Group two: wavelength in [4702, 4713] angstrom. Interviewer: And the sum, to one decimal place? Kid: 48.5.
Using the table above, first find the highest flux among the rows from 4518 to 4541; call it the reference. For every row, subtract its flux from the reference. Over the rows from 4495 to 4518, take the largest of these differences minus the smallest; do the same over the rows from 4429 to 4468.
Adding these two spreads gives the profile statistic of 7.7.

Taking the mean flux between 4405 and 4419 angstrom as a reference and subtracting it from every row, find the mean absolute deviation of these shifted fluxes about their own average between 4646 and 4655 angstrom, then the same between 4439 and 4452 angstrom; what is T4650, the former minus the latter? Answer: -0.58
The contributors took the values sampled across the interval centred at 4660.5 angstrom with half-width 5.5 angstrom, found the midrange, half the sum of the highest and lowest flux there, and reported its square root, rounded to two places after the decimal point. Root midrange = 4.93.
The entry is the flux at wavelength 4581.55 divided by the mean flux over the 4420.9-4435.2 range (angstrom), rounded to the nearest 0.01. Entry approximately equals 0.93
